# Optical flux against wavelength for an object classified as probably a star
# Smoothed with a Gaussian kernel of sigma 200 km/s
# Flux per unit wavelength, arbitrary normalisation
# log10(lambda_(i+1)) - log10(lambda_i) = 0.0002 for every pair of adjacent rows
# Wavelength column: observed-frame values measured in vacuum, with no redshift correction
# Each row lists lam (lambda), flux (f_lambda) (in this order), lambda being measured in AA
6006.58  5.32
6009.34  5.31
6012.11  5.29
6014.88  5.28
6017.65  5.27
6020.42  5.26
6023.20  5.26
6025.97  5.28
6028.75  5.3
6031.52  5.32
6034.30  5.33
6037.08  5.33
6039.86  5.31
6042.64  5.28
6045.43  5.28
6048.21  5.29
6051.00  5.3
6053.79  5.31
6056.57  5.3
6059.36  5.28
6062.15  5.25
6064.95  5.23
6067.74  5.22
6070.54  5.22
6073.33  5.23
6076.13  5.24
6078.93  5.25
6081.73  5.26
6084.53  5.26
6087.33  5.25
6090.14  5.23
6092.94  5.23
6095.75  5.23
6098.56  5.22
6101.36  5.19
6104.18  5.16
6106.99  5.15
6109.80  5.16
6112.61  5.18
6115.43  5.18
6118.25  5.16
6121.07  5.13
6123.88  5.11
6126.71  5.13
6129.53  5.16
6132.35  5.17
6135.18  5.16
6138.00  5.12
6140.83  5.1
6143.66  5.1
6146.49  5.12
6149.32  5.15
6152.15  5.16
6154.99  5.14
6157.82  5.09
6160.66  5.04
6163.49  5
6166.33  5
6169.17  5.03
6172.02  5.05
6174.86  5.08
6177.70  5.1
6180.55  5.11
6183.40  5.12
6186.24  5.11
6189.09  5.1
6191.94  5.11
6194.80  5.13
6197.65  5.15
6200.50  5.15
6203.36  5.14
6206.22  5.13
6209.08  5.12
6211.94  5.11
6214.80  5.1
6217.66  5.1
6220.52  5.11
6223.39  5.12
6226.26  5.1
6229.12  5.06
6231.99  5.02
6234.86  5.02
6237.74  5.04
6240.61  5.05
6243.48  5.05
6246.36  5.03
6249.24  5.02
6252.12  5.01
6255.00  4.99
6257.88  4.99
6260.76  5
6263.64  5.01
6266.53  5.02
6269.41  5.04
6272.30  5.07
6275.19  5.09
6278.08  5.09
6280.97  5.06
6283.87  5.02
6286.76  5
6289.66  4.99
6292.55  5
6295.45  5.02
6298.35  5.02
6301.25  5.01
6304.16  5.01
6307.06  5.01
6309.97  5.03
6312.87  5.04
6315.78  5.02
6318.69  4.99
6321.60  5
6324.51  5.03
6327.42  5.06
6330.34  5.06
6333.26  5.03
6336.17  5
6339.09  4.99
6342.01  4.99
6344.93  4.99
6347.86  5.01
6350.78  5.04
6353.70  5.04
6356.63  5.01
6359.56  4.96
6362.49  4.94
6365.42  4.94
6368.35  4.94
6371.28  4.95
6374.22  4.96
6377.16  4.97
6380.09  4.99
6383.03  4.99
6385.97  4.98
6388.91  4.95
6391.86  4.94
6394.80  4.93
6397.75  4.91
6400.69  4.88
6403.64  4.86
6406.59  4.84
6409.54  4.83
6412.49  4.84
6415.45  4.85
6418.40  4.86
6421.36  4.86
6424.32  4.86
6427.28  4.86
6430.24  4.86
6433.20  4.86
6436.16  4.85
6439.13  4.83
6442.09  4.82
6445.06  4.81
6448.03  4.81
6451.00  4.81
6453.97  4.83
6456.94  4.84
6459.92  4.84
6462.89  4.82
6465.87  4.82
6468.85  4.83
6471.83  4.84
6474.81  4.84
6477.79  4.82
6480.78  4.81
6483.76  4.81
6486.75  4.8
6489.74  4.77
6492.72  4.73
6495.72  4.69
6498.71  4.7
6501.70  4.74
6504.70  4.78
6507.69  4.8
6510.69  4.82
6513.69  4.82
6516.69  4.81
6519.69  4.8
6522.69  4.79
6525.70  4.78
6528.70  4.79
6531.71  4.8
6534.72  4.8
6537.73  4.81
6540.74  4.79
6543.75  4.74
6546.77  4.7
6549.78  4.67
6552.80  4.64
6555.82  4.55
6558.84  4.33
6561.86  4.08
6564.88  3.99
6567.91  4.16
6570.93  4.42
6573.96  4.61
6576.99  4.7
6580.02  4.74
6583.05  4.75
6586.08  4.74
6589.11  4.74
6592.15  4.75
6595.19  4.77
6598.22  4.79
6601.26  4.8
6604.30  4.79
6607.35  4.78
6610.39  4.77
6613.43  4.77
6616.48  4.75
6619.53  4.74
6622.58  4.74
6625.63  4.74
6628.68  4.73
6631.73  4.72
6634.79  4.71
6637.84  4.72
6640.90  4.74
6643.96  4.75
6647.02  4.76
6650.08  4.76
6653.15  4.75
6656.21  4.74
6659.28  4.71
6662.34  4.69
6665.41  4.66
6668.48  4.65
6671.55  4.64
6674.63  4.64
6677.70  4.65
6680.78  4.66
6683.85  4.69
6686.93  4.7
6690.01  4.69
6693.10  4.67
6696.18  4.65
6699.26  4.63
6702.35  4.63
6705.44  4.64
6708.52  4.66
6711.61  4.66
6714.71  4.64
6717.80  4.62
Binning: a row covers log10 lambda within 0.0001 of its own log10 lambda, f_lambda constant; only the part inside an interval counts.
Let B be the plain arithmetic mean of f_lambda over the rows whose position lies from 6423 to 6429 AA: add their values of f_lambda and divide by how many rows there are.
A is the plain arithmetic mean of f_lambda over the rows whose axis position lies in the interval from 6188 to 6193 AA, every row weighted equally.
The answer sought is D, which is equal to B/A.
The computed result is 0.95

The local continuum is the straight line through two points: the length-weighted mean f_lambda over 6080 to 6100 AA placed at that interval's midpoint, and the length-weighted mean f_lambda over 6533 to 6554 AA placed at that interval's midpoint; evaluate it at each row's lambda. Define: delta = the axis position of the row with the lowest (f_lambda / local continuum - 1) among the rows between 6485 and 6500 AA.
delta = 6495.72 AA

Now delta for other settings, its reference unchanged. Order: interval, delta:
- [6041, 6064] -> 6062.15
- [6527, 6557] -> 6555.82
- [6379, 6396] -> 6394.80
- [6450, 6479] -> 6451.00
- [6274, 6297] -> 6289.66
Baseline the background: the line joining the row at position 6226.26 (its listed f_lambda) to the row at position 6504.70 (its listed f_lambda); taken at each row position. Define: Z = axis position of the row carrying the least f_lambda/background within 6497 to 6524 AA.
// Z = 6498.71 AA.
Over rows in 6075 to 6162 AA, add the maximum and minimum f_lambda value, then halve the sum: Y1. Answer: 5.15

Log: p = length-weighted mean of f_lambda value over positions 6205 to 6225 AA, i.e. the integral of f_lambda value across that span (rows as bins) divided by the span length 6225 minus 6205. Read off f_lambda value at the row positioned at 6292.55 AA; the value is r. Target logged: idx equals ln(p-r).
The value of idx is -2.2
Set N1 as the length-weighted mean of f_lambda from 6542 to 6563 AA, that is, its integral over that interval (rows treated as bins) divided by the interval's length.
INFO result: 4.5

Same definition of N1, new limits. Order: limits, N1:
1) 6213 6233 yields 5.1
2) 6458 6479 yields 4.8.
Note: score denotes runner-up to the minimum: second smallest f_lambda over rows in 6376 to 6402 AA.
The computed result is 4.91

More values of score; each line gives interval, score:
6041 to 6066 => 5.25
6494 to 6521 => 4.7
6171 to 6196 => 5.08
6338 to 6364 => 4.96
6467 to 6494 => 4.77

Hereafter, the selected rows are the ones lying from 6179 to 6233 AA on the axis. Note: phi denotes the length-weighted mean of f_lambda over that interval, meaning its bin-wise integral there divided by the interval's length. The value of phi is 5.11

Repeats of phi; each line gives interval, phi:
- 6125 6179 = 5.10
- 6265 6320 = 5.03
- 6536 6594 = 4.58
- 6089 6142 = 5.17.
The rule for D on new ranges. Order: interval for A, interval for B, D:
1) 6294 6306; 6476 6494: 0.96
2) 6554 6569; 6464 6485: 1.14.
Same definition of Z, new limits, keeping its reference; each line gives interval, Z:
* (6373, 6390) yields 6374.22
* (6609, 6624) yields 6619.53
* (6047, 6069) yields 6067.74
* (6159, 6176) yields 6163.49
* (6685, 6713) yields 6699.26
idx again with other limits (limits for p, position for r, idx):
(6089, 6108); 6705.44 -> -0.6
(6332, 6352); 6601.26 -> -1.6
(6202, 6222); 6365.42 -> -1.7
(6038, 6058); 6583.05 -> -0.6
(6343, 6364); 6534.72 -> -1.6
